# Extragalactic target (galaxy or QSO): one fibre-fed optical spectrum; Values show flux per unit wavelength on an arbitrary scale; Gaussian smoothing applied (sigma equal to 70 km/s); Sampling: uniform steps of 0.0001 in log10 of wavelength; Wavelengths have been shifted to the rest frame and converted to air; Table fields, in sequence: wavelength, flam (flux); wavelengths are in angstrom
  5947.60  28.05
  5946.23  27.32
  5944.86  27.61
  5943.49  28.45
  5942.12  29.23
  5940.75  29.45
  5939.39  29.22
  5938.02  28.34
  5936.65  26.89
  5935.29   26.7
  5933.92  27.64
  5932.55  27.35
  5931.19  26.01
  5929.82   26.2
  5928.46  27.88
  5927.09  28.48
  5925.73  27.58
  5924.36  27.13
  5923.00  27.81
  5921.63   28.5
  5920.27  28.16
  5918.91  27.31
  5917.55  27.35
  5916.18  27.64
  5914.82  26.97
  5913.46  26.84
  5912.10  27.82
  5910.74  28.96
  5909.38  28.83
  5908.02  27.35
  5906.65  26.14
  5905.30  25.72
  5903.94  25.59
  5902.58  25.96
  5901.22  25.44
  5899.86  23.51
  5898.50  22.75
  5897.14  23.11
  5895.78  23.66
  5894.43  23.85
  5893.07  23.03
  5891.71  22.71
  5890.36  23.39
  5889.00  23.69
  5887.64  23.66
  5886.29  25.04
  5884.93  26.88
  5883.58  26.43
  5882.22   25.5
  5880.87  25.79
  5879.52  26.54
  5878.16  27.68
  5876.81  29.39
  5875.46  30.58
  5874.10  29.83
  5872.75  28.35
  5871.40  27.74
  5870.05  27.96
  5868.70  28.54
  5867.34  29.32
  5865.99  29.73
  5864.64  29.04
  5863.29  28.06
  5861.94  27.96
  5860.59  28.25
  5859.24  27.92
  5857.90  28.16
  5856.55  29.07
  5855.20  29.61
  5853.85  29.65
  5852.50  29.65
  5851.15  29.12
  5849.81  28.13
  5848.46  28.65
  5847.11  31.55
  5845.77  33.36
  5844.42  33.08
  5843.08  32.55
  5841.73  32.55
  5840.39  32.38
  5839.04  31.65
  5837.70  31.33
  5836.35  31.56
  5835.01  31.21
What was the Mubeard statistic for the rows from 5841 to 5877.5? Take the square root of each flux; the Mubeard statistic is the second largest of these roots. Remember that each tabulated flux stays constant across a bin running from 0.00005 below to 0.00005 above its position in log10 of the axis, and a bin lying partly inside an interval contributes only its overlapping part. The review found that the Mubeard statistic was 5.75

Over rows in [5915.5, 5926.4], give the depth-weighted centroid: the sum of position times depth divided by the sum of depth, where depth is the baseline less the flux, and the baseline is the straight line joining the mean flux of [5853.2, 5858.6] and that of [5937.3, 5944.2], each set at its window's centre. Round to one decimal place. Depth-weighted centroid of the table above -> 5920.9 angstrom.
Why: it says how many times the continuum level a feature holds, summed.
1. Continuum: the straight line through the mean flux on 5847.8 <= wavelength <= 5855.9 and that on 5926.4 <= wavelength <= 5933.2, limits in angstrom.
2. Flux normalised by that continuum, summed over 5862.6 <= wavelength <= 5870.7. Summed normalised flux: 6.0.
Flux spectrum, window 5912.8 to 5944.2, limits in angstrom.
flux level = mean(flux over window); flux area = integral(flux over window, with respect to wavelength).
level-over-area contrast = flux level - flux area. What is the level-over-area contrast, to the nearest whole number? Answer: -842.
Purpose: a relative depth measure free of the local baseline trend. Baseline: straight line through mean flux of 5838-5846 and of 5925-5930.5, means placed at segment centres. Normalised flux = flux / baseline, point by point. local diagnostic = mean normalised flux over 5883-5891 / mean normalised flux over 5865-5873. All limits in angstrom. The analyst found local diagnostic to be 0.90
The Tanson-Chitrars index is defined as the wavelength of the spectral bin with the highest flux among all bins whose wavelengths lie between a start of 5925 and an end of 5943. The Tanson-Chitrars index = 5940.75 angstrom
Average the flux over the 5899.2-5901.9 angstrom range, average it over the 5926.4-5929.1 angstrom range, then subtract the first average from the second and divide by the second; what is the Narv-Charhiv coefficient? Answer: 0.13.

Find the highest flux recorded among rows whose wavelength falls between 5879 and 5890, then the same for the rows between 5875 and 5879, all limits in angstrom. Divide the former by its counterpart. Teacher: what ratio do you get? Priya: 0.88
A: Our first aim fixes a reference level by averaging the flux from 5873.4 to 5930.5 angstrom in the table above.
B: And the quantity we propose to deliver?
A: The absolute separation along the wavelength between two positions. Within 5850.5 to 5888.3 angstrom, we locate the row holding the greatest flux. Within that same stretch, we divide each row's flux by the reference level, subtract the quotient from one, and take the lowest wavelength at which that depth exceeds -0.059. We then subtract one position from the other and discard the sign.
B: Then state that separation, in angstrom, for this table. 4.1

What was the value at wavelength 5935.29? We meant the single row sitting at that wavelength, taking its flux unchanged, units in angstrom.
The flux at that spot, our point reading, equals 26.7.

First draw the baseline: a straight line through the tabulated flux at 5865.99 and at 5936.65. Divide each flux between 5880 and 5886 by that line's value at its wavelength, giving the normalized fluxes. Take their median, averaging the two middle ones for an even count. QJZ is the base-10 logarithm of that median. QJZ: -0.047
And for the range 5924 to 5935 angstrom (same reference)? 0.004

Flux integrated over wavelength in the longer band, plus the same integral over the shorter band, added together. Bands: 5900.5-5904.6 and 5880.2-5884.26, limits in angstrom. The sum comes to 210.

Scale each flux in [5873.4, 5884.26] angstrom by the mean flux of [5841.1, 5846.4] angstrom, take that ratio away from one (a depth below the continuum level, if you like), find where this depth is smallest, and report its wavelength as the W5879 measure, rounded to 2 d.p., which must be 5875.46 angstrom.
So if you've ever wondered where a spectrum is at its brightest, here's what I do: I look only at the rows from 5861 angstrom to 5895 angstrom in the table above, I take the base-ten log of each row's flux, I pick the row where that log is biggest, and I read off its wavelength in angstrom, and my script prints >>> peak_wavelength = 5875.46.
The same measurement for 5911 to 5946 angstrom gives 5940.75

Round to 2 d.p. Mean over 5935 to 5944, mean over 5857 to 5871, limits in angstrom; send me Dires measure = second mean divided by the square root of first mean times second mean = 1.00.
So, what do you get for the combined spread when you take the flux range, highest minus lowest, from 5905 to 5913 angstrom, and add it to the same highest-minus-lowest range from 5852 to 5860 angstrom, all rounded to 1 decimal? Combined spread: 5.0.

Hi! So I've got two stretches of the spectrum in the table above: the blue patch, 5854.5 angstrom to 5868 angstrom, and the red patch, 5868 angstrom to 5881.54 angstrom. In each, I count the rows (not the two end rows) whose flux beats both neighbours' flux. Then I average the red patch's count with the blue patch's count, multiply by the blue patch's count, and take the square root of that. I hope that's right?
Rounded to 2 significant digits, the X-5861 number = 1.7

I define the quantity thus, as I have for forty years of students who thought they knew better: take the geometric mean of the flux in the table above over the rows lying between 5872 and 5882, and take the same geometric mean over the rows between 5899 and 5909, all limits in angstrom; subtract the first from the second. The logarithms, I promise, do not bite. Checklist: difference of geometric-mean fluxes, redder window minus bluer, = -2.6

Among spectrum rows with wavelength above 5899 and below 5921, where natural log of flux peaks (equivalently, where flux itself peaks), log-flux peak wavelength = 5910.74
